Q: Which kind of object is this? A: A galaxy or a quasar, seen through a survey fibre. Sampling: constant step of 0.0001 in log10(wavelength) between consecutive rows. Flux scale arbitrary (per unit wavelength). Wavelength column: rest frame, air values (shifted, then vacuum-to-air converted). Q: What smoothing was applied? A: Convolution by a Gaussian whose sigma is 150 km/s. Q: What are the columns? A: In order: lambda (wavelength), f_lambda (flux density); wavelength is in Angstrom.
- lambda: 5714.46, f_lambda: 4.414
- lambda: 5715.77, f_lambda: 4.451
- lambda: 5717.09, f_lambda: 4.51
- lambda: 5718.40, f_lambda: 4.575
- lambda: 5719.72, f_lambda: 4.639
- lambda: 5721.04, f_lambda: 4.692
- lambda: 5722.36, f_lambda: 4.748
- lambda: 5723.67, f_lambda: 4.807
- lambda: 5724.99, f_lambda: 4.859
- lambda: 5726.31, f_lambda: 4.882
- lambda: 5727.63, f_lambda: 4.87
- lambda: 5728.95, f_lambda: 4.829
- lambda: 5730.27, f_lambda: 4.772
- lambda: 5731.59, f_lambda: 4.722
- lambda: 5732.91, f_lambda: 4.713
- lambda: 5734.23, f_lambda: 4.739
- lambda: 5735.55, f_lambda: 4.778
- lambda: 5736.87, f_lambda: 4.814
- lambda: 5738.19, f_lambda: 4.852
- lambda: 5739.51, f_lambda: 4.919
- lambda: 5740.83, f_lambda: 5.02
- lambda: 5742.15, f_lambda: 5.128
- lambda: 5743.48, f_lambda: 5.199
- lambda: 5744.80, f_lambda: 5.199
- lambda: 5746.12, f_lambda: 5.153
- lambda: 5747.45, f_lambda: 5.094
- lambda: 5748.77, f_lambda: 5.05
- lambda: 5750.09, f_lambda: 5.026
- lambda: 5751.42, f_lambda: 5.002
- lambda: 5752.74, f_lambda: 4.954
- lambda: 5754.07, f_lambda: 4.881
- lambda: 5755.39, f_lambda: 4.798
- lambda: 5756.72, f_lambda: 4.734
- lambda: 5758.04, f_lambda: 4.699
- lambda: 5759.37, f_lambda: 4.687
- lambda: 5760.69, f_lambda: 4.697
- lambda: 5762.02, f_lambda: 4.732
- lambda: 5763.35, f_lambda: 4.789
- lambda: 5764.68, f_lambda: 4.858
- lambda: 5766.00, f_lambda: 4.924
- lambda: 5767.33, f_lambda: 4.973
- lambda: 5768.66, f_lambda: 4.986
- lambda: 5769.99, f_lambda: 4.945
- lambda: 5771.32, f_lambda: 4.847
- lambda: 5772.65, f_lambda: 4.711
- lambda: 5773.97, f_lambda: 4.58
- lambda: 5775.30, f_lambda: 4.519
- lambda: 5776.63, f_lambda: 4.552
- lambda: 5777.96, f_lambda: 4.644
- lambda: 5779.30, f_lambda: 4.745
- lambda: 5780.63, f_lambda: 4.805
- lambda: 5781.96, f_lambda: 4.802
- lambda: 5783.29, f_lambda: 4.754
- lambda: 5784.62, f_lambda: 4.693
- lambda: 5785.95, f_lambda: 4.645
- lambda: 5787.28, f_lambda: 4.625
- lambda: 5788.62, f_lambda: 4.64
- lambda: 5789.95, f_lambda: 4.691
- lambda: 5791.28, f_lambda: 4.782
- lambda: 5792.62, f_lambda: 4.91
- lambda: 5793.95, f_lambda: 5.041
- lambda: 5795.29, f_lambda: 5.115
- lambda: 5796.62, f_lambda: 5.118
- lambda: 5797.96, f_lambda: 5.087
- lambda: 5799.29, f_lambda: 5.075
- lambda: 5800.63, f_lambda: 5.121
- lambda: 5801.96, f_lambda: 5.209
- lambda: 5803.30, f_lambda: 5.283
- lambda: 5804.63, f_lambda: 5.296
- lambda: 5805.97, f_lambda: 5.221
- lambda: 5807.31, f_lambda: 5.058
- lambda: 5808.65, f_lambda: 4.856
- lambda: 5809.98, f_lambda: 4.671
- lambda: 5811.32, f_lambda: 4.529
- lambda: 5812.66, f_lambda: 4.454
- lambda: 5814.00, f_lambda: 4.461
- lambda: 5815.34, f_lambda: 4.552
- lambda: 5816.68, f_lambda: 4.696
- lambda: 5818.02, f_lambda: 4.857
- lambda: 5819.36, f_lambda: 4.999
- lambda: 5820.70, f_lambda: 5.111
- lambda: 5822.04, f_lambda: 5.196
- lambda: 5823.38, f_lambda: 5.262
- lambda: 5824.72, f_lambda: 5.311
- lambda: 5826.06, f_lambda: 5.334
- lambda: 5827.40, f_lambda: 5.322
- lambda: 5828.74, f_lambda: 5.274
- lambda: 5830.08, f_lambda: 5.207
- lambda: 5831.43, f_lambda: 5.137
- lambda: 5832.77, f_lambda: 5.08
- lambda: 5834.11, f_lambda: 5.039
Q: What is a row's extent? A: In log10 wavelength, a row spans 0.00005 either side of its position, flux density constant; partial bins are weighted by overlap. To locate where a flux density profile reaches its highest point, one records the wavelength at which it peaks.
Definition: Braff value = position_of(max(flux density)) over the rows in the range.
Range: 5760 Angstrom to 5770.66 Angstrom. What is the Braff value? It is 5768.66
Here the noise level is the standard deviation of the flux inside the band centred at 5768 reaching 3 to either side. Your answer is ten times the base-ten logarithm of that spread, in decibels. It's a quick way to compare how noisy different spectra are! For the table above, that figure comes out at -16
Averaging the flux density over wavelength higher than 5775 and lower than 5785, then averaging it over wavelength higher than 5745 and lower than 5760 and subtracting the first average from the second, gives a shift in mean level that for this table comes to 0.23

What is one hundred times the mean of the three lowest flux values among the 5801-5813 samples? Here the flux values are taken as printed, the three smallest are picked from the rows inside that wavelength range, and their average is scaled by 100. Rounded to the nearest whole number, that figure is 455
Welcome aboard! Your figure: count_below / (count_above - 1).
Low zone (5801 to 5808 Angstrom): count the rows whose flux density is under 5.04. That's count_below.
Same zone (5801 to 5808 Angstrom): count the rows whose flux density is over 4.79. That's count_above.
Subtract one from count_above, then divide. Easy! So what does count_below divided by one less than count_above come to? 0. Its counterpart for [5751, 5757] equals 2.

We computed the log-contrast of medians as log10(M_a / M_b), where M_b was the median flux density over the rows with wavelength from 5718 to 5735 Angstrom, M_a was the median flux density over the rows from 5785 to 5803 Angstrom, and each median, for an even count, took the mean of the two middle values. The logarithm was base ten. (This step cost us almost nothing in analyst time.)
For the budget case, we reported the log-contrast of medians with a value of 0.026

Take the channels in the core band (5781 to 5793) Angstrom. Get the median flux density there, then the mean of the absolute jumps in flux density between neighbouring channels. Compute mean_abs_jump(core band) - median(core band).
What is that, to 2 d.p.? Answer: -4.64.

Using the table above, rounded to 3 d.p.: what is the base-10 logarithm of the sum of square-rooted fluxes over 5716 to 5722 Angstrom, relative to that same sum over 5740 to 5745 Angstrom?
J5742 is -0.024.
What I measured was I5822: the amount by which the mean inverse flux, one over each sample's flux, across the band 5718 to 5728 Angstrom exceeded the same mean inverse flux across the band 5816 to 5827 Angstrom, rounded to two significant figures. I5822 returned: 0.014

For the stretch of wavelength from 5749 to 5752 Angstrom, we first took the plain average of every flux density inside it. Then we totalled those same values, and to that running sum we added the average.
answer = 15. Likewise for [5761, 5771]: 39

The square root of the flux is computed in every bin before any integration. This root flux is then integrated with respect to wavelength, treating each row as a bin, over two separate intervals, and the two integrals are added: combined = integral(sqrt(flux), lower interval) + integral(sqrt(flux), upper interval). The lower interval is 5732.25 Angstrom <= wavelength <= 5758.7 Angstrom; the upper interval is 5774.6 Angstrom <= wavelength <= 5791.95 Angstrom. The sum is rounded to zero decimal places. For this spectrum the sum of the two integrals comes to 96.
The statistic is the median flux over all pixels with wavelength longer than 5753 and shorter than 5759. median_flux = 4.77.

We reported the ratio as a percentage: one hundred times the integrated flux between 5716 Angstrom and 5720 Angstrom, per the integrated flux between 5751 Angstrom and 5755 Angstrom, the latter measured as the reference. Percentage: 92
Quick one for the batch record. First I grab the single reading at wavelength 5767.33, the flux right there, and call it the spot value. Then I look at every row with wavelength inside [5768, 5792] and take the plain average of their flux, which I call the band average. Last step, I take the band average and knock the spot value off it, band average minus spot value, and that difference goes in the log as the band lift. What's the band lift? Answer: -0.25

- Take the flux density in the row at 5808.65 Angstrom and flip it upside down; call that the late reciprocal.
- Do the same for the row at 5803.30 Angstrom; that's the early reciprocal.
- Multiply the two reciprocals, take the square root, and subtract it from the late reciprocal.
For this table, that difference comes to 0.0085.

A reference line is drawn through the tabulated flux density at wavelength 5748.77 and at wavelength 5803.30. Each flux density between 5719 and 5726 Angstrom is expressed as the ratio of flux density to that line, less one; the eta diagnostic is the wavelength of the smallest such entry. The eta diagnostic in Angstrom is 5719.72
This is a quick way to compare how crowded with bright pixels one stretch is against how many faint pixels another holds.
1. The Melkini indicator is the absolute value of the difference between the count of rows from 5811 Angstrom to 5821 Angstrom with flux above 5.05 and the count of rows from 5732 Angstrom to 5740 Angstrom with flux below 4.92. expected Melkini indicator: 5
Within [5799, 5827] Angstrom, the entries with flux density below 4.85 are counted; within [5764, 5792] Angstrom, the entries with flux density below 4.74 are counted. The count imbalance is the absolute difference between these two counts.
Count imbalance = 4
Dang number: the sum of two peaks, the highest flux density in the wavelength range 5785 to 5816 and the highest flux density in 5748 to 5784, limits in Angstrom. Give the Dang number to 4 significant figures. 10.35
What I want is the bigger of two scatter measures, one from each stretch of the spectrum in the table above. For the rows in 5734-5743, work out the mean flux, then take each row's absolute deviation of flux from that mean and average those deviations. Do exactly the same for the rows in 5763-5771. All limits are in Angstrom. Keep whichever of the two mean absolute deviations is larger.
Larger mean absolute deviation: 0.111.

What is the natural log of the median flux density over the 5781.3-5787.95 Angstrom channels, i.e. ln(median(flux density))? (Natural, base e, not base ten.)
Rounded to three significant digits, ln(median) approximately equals 1.55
